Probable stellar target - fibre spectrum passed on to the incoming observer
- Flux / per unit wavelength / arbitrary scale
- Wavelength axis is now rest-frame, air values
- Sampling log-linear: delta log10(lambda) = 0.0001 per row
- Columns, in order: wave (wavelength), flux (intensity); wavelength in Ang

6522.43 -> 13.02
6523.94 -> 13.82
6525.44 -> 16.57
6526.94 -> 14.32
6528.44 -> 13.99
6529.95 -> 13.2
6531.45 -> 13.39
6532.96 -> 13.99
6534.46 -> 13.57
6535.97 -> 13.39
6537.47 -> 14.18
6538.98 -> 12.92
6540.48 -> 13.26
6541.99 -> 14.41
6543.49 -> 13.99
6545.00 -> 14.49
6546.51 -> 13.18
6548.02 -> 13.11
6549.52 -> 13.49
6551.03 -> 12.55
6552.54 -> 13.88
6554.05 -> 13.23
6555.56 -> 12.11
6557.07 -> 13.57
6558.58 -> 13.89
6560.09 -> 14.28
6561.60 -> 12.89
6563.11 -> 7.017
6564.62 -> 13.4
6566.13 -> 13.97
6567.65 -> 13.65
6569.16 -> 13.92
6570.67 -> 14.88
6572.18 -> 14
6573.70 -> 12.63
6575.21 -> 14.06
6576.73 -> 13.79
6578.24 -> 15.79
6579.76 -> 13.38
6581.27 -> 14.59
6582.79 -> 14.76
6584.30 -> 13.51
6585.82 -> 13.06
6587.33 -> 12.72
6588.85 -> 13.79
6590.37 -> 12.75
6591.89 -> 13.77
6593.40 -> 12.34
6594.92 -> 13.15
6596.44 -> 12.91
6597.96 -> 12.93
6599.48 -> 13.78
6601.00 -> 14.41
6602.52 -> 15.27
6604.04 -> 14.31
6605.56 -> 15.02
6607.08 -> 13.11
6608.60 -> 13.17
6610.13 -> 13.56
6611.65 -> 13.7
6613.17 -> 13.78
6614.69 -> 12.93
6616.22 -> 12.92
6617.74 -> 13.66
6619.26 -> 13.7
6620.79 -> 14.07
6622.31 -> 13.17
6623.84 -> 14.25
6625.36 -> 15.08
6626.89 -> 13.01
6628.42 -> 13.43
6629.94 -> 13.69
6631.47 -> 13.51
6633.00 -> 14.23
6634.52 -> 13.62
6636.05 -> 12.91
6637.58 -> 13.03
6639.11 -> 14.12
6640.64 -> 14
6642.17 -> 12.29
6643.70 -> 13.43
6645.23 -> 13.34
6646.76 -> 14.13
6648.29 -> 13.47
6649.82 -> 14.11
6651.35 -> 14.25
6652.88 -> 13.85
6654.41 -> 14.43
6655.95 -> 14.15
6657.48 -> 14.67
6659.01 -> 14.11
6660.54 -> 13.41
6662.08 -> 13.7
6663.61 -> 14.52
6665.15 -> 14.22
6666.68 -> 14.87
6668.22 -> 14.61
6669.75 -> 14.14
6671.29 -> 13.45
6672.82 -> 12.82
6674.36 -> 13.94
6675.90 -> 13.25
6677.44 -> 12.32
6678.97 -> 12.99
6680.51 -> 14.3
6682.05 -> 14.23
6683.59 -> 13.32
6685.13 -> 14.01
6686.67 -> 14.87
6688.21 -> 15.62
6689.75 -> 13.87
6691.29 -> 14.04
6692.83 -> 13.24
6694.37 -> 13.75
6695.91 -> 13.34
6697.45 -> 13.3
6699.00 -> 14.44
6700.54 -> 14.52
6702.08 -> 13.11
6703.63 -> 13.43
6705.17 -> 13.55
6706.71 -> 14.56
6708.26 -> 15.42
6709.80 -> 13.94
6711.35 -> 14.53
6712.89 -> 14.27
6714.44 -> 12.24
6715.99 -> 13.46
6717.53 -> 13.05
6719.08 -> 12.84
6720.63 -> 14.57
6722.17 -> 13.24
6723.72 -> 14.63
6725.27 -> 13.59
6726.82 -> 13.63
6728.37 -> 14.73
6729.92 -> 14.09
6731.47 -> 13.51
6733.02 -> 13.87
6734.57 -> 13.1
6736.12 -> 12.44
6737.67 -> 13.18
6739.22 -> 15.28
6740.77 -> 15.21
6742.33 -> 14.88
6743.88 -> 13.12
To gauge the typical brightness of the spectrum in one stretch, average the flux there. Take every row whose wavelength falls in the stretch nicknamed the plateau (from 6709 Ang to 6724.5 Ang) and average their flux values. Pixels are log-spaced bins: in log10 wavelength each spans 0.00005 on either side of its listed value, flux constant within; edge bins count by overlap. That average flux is 13.68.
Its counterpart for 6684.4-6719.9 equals 13.89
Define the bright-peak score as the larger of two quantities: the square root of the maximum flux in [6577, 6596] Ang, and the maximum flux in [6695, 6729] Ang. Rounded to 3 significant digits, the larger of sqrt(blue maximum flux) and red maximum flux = 15.4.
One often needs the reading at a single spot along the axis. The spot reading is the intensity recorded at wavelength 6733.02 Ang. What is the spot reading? 13.87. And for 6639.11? 14.12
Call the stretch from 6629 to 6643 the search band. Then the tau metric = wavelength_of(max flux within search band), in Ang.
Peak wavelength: 6633.00 Ang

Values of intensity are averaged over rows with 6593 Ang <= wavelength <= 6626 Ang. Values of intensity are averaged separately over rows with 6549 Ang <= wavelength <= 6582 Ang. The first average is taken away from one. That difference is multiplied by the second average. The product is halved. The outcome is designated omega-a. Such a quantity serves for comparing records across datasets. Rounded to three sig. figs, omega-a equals -85.1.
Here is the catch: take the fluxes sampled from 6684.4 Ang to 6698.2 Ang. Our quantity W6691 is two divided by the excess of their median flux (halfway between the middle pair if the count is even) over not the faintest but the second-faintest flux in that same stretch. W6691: 4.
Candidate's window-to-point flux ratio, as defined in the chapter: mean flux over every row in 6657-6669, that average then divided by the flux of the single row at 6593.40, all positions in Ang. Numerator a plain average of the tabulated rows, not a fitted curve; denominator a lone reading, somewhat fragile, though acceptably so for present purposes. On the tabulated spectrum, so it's 1.16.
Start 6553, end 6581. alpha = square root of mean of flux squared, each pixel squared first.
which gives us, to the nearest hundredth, 13.47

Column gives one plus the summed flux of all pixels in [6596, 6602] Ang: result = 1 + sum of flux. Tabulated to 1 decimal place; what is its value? 55.0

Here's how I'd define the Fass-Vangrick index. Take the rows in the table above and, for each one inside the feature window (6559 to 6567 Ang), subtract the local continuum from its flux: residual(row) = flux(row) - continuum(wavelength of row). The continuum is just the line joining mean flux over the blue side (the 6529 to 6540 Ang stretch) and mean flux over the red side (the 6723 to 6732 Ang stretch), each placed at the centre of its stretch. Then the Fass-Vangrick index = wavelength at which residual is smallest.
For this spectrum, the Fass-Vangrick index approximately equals 6563.11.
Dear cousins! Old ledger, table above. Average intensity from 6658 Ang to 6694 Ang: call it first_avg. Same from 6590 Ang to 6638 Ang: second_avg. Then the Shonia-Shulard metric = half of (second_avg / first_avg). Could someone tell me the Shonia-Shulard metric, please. 0.489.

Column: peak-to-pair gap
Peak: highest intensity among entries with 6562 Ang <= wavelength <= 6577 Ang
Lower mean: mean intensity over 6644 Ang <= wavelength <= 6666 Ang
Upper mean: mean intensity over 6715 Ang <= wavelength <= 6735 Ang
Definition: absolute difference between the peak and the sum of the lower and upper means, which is 12.9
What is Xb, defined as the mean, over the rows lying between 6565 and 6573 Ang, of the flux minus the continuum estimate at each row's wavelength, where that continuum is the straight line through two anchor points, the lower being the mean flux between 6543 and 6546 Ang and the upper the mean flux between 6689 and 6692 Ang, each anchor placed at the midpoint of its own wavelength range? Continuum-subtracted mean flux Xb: -0.1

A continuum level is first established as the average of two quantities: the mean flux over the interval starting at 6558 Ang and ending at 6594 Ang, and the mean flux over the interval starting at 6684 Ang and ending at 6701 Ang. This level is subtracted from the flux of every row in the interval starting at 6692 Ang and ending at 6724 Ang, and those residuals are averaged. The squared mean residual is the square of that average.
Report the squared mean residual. 0.000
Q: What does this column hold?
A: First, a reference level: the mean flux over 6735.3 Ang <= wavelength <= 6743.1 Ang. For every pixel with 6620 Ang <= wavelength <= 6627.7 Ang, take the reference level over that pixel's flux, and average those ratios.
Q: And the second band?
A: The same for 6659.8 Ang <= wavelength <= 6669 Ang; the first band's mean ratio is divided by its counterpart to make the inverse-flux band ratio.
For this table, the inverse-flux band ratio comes 1.02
